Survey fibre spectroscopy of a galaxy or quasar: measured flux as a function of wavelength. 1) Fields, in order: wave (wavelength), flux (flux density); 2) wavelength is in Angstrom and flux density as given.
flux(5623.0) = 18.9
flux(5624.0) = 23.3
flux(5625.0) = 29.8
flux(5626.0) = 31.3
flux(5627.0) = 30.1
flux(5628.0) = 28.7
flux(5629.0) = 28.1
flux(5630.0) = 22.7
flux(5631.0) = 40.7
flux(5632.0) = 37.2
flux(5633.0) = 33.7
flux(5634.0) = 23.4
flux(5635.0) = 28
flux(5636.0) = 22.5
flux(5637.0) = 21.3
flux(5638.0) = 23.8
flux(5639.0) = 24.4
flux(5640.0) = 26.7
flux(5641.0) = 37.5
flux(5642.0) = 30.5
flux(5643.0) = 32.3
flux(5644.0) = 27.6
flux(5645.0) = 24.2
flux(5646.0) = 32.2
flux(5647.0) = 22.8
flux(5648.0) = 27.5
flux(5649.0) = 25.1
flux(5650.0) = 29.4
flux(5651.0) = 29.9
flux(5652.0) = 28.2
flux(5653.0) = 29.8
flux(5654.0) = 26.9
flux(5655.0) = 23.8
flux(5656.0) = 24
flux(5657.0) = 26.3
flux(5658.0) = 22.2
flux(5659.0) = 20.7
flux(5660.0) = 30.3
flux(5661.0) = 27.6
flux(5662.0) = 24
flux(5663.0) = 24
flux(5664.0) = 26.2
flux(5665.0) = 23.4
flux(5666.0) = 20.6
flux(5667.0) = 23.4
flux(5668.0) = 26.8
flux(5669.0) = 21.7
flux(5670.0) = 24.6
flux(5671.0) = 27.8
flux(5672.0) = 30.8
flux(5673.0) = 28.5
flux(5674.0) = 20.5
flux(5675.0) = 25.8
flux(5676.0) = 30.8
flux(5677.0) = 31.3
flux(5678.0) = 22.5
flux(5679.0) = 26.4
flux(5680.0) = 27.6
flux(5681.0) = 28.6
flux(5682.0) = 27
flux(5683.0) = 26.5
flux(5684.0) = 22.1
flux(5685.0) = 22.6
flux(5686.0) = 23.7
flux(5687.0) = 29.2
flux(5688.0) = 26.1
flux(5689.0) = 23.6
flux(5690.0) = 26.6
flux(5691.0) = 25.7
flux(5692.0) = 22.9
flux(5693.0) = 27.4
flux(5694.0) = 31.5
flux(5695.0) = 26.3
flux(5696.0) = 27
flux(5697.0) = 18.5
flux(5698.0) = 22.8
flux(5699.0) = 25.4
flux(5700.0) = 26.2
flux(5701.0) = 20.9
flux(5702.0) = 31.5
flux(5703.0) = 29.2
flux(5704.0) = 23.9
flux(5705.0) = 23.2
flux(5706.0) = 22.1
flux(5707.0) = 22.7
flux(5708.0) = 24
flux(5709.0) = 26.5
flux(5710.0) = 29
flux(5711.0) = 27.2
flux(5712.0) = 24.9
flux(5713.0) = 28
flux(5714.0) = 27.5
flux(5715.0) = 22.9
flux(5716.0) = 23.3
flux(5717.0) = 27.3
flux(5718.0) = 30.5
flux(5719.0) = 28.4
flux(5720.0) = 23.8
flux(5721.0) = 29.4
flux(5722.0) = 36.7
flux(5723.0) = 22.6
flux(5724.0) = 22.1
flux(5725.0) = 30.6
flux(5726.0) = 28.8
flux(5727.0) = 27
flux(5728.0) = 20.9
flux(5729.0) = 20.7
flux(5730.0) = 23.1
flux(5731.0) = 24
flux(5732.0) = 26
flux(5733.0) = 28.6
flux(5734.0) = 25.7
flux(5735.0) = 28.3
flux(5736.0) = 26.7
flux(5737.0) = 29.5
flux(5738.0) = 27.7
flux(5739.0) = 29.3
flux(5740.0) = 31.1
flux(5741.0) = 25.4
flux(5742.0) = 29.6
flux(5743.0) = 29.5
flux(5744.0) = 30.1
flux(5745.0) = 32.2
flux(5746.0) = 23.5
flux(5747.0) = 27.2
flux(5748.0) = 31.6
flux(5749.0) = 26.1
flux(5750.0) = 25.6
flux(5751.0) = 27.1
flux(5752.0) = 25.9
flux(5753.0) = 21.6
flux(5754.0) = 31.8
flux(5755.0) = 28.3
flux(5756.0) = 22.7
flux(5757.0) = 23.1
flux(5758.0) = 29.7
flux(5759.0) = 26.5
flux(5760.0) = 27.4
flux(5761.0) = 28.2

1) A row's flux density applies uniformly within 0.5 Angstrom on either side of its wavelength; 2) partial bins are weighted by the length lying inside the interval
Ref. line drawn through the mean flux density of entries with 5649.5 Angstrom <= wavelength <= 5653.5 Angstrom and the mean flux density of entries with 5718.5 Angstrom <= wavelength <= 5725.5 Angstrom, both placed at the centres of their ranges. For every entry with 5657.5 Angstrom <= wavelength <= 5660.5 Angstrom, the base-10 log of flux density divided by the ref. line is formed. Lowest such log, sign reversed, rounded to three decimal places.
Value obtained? 0.149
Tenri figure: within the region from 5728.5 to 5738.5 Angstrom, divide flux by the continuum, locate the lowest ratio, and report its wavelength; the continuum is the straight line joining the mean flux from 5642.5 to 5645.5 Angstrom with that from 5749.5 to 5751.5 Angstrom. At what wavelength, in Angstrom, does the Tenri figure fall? 5729.0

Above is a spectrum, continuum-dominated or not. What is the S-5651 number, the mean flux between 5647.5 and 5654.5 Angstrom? 28.1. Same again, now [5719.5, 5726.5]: 27.7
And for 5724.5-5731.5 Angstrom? 25.0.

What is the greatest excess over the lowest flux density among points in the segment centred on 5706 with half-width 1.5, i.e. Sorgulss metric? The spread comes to 1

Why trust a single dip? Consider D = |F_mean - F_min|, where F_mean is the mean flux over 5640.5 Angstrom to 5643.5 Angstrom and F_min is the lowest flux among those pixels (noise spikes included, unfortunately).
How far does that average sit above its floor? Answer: 2.9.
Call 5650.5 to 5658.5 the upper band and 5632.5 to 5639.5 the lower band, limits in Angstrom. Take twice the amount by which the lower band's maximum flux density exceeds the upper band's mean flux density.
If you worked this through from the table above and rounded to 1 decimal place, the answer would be 14.6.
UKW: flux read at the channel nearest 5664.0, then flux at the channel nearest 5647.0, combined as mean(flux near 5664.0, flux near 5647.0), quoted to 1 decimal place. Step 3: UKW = 24.5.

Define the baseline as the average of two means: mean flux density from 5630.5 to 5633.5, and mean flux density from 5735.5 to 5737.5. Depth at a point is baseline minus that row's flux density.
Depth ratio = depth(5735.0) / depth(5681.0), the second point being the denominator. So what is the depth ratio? 1.1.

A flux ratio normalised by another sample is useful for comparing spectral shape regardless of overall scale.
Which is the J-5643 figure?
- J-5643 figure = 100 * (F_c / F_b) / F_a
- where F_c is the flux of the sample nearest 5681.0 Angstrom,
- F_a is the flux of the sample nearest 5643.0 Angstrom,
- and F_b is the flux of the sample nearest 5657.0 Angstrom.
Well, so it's 3.4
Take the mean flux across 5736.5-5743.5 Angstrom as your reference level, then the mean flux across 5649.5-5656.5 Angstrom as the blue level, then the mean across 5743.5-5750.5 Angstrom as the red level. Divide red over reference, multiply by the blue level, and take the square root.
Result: 5.2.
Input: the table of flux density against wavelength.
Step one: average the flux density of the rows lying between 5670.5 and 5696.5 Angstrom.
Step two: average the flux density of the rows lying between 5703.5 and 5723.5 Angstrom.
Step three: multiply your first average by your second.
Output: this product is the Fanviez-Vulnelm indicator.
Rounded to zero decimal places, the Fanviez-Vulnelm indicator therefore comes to 694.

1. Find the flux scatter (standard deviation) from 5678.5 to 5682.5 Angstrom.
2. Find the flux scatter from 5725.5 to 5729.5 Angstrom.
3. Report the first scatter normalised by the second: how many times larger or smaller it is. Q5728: 0.23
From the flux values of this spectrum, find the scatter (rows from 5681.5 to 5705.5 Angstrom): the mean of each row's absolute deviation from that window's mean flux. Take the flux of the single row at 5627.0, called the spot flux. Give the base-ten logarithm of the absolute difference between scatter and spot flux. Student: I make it 1.44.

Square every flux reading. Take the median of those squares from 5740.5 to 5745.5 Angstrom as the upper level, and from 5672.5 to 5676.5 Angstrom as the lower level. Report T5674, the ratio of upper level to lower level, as 1.2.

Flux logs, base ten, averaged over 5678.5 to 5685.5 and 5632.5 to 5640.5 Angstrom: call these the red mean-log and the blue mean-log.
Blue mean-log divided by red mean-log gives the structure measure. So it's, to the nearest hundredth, 0.99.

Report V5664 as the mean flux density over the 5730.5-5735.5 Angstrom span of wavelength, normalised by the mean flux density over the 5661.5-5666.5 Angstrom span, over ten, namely 0.112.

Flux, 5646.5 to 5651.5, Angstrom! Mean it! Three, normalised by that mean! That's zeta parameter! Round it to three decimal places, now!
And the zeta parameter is 0.111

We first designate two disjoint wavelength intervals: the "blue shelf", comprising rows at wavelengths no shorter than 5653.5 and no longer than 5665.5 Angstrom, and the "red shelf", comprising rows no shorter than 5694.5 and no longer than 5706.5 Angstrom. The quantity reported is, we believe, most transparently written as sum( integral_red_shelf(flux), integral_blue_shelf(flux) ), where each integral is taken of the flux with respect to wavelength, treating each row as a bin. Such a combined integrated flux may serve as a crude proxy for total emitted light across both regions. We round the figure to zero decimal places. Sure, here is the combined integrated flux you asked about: 596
